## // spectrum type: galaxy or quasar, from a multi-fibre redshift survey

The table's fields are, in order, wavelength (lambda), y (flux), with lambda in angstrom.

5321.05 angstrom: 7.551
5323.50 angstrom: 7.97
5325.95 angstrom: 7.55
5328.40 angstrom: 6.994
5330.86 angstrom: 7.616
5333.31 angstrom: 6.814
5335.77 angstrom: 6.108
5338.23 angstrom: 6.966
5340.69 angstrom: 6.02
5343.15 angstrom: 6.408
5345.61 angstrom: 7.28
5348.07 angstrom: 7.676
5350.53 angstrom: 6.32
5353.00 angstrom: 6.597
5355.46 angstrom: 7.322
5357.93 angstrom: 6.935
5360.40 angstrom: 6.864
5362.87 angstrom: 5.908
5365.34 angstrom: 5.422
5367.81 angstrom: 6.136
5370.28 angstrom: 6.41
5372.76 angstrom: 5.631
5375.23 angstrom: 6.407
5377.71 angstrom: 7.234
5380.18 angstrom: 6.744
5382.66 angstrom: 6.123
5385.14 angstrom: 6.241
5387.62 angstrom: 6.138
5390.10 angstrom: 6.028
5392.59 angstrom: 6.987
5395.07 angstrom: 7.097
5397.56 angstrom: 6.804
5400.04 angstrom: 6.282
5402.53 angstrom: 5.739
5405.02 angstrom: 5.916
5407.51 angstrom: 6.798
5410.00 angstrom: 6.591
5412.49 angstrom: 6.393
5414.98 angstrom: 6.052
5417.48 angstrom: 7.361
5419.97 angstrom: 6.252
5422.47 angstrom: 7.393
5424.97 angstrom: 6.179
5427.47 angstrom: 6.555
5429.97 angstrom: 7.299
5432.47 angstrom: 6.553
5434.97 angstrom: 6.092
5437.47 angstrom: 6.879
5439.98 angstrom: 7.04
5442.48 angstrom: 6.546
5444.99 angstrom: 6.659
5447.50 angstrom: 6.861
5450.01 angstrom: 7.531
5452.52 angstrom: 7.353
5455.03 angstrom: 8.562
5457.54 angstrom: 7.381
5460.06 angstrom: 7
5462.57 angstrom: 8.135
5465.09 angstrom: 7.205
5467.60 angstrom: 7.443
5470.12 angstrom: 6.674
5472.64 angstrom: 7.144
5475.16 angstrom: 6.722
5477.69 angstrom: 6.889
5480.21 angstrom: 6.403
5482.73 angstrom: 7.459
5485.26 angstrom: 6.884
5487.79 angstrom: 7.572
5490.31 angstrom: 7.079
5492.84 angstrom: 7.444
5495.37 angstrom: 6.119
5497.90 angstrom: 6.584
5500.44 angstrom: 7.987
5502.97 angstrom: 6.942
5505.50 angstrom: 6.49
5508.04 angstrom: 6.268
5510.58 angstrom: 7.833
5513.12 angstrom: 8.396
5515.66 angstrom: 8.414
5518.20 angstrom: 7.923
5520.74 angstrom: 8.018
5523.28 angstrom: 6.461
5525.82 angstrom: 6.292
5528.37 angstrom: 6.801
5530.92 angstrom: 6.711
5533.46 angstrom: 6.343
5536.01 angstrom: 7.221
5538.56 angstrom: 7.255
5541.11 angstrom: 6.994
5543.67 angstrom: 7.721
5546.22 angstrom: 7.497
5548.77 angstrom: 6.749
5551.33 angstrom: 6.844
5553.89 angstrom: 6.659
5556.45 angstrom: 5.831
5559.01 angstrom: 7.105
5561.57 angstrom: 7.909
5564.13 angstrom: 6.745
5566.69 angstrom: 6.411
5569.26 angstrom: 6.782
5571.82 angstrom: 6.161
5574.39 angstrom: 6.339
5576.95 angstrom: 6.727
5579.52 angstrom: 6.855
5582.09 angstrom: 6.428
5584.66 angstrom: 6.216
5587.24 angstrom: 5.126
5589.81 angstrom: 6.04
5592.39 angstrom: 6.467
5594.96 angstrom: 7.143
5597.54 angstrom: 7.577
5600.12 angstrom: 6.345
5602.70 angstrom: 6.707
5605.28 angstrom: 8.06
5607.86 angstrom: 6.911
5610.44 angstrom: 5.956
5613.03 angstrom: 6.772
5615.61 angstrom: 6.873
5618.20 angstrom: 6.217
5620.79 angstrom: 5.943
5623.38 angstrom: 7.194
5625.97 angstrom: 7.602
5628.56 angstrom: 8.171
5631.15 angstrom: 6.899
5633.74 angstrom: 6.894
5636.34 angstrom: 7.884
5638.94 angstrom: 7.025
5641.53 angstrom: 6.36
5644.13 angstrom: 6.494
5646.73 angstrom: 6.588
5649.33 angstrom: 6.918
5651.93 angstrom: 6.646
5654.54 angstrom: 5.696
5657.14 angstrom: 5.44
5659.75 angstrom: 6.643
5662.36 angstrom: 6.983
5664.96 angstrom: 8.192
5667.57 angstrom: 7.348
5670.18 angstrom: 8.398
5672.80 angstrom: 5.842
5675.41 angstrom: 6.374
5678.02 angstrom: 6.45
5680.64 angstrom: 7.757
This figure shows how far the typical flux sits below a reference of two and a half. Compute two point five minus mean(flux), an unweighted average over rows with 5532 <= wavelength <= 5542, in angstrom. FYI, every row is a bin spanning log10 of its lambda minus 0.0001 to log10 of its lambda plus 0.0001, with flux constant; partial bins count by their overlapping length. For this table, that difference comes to -4.45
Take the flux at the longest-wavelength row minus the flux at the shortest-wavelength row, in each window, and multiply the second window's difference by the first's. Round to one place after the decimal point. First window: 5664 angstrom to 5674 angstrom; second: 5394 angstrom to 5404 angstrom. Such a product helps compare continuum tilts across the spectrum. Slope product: 3.2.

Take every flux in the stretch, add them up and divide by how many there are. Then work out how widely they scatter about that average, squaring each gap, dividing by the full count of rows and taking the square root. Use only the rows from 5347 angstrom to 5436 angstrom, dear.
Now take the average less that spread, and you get 5.97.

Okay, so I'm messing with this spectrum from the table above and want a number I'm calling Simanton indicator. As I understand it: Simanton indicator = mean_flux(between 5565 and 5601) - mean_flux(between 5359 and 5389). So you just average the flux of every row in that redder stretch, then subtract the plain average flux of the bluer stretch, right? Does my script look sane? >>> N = 0.20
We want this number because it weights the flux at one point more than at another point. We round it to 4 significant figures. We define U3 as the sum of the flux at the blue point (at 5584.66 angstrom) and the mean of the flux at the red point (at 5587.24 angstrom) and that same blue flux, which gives 11.89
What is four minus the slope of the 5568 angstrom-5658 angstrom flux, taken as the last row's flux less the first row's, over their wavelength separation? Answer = 4.02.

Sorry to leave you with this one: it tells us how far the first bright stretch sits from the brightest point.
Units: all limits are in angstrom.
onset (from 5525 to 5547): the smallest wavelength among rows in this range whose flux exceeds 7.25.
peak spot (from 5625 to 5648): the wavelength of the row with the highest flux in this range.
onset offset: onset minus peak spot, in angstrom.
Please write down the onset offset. -90.0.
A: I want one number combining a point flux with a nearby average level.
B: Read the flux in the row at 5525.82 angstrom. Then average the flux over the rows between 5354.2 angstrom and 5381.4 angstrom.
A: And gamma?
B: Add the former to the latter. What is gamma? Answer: 12.7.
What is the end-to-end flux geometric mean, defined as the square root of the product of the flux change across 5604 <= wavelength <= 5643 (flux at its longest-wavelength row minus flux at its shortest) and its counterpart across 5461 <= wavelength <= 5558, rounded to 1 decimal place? 2.0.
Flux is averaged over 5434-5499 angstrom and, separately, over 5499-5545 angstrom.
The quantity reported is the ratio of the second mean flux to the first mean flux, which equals 1.02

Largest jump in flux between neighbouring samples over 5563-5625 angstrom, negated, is -1.35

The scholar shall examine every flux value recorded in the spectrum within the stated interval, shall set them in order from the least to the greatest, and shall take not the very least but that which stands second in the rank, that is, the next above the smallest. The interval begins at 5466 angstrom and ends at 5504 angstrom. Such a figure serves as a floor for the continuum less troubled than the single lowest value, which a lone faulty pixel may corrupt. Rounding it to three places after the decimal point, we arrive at 6.403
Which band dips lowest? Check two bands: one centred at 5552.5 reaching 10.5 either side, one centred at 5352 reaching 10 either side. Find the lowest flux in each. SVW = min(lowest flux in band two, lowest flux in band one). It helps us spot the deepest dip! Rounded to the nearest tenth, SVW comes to 5.8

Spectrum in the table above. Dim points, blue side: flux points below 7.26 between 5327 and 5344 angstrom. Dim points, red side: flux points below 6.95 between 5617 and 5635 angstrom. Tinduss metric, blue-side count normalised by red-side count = 1.5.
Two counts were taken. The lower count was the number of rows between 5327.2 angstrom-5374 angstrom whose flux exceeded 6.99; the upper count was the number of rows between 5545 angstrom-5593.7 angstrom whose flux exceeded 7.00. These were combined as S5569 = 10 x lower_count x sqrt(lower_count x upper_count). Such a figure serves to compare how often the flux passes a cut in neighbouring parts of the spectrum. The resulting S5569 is 194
